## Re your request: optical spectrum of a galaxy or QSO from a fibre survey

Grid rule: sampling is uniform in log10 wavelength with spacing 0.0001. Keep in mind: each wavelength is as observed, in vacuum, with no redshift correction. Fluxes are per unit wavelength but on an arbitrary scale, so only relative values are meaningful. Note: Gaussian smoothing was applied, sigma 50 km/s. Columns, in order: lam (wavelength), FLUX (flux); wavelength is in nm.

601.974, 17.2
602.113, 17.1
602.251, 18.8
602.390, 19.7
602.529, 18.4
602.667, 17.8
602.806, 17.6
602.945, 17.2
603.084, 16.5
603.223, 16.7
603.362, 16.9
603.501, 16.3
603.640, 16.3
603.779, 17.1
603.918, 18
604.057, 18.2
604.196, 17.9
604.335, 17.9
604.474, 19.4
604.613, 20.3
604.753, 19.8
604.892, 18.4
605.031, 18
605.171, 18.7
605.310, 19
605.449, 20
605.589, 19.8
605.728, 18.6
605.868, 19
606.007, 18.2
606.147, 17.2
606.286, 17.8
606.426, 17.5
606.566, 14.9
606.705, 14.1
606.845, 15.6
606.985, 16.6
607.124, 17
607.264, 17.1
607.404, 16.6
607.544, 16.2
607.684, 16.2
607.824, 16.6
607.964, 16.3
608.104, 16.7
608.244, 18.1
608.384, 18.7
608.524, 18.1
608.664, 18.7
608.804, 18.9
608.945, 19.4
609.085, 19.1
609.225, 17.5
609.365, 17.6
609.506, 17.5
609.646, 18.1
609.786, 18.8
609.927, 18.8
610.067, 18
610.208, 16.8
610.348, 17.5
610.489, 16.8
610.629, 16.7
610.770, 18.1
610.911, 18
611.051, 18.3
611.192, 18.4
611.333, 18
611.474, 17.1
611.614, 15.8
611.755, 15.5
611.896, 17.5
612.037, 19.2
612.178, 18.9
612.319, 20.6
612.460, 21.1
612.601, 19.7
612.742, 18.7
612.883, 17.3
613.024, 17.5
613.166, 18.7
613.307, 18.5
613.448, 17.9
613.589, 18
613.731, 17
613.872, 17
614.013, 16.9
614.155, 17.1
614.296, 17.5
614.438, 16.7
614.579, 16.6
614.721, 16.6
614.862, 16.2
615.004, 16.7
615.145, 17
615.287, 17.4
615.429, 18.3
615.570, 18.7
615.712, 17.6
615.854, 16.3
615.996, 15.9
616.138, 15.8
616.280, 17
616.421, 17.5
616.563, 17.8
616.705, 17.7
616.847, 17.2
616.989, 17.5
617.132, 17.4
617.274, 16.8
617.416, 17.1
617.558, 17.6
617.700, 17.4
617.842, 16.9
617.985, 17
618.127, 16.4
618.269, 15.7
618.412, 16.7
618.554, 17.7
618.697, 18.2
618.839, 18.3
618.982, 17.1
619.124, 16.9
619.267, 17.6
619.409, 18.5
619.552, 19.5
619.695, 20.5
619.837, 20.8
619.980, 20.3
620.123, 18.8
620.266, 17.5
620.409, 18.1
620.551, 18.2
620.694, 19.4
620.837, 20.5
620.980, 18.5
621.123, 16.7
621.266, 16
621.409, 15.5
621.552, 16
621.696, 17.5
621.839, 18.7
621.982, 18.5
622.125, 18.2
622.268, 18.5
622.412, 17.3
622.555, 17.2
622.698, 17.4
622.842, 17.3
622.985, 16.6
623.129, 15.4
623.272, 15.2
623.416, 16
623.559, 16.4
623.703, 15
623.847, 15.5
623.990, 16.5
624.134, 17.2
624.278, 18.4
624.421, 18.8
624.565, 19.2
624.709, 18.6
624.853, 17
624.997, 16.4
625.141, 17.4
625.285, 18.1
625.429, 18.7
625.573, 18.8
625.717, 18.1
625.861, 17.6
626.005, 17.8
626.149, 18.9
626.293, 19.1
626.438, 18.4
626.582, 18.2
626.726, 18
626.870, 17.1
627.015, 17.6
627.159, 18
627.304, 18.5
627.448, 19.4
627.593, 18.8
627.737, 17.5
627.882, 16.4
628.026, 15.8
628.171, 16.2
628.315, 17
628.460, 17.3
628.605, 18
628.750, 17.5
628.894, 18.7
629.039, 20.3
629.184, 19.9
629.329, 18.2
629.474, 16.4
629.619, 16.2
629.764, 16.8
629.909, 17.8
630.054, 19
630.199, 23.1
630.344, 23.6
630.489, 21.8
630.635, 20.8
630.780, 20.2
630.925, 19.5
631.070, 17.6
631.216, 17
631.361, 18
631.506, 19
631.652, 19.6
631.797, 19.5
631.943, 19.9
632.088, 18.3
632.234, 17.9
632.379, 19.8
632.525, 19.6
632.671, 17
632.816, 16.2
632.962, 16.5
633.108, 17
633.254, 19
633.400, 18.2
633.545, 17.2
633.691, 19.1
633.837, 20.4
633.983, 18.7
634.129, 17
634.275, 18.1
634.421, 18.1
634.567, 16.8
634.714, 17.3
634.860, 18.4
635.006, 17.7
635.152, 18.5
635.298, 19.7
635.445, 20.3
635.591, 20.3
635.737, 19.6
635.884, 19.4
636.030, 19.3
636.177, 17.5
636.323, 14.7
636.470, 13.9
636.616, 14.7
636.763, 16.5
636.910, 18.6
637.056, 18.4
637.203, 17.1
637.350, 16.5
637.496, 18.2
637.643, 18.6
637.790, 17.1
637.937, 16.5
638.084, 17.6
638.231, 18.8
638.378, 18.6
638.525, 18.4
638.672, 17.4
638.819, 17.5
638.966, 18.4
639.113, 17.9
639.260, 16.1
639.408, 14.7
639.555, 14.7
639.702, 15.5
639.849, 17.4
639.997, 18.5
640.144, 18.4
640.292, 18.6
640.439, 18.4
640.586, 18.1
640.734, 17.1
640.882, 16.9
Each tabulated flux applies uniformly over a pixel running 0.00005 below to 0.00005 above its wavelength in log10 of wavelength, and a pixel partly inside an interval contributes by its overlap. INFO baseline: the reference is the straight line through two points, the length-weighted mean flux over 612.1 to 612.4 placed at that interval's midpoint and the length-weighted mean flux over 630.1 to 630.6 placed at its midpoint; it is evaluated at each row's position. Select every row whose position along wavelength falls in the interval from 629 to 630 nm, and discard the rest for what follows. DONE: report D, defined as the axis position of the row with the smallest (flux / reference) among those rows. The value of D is 629.619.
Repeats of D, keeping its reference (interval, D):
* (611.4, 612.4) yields 611.755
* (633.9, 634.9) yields 634.567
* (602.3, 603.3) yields 603.084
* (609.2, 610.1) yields 609.506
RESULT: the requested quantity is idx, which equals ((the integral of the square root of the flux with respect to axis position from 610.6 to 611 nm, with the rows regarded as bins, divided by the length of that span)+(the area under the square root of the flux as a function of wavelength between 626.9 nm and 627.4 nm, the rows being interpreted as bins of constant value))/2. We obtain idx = 3.17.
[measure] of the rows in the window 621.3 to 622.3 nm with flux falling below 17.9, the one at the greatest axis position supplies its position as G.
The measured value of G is 621.696 nm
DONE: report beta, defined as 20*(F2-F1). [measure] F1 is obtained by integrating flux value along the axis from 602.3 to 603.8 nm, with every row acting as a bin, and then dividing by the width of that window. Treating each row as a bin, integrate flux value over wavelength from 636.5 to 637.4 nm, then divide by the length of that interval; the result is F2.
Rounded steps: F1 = 17.3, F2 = 16.8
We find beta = -10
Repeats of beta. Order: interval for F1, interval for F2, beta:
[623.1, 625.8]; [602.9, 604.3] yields -2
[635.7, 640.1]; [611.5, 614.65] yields 13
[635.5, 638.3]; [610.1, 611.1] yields -2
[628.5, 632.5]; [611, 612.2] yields -30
